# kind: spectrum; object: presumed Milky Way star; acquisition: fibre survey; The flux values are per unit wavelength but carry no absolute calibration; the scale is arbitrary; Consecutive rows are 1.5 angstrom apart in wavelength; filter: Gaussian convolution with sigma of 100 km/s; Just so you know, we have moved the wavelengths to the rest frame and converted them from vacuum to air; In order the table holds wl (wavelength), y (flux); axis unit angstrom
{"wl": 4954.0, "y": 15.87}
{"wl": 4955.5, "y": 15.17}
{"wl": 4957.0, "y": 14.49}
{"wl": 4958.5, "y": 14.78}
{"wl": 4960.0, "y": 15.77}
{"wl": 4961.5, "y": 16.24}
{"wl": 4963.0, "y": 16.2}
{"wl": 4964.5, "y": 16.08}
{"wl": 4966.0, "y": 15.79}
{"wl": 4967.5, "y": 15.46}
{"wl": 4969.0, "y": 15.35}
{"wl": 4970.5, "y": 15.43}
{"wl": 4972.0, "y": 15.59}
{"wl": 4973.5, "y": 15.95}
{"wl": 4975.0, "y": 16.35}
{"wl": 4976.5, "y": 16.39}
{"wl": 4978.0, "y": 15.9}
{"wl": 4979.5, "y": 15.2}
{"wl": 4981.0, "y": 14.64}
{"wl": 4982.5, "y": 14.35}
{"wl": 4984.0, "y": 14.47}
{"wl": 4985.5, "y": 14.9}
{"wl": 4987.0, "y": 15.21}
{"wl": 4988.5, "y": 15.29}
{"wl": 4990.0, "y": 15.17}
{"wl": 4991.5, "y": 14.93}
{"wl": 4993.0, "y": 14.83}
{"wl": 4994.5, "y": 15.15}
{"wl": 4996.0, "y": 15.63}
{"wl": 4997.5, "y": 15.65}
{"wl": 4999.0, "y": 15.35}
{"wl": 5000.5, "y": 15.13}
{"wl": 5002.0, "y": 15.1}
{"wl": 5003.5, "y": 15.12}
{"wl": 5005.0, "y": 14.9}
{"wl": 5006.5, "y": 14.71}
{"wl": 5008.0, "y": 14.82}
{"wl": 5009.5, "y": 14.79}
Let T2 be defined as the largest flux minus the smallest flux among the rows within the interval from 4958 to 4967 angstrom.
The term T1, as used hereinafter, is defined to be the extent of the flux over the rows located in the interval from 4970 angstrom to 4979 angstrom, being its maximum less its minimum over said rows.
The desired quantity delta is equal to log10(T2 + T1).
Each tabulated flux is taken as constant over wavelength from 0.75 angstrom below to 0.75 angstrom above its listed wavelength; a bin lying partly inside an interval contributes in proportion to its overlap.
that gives 0.38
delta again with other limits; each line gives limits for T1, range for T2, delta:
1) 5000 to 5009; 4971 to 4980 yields 0.21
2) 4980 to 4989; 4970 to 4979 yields 0.28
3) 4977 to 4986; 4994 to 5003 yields 0.32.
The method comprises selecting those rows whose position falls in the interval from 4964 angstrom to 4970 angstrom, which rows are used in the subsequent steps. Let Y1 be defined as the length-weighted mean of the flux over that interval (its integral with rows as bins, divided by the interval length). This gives 15.6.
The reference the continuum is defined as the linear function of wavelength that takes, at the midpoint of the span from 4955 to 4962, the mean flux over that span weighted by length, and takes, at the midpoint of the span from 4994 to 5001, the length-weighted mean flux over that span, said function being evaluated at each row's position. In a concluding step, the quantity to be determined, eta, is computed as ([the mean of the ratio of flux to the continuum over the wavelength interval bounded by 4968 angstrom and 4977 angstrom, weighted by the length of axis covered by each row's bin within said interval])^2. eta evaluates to 1.07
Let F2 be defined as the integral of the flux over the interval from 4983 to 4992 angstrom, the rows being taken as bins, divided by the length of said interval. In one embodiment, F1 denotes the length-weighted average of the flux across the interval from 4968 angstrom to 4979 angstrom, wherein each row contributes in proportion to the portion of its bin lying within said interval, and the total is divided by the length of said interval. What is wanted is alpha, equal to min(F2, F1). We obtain 14.98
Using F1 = 15.8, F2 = 15.0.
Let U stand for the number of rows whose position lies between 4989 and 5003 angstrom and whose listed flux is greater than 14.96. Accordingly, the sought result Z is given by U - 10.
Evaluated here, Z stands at -3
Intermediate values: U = 7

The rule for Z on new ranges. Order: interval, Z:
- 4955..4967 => -4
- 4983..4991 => -7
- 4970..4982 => -3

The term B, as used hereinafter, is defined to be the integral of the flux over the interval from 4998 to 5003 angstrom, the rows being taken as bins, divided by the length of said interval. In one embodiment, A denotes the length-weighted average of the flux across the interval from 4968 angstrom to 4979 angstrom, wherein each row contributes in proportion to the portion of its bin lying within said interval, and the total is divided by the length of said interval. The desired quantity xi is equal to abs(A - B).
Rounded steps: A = 15.8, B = 15.2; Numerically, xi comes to 0.62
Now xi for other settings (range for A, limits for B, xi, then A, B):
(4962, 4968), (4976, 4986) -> 0.82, 15.9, 15.1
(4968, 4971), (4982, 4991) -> 0.48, 15.4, 14.9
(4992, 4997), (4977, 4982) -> 0.05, 15.2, 15.3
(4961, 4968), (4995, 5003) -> 0.60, 16.0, 15.4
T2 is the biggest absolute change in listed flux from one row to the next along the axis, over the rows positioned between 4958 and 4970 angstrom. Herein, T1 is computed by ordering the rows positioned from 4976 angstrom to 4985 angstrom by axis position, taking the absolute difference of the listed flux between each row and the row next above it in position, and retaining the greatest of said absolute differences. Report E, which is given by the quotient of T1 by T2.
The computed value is 0.71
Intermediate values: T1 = 0.70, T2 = 0.99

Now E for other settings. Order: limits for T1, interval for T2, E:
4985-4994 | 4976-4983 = 0.44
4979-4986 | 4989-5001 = 1.17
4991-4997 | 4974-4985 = 0.69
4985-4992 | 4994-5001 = 0.65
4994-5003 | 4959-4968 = 1.02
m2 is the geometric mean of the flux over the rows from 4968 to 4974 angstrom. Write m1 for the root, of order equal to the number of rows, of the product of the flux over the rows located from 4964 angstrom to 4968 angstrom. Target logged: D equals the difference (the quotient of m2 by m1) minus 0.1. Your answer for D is 0.89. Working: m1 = 15.8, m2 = 15.6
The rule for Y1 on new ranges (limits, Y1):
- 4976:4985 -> 15.1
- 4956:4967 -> 15.6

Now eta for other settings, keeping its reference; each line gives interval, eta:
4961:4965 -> 1.12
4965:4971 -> 1.03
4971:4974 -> 1.06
